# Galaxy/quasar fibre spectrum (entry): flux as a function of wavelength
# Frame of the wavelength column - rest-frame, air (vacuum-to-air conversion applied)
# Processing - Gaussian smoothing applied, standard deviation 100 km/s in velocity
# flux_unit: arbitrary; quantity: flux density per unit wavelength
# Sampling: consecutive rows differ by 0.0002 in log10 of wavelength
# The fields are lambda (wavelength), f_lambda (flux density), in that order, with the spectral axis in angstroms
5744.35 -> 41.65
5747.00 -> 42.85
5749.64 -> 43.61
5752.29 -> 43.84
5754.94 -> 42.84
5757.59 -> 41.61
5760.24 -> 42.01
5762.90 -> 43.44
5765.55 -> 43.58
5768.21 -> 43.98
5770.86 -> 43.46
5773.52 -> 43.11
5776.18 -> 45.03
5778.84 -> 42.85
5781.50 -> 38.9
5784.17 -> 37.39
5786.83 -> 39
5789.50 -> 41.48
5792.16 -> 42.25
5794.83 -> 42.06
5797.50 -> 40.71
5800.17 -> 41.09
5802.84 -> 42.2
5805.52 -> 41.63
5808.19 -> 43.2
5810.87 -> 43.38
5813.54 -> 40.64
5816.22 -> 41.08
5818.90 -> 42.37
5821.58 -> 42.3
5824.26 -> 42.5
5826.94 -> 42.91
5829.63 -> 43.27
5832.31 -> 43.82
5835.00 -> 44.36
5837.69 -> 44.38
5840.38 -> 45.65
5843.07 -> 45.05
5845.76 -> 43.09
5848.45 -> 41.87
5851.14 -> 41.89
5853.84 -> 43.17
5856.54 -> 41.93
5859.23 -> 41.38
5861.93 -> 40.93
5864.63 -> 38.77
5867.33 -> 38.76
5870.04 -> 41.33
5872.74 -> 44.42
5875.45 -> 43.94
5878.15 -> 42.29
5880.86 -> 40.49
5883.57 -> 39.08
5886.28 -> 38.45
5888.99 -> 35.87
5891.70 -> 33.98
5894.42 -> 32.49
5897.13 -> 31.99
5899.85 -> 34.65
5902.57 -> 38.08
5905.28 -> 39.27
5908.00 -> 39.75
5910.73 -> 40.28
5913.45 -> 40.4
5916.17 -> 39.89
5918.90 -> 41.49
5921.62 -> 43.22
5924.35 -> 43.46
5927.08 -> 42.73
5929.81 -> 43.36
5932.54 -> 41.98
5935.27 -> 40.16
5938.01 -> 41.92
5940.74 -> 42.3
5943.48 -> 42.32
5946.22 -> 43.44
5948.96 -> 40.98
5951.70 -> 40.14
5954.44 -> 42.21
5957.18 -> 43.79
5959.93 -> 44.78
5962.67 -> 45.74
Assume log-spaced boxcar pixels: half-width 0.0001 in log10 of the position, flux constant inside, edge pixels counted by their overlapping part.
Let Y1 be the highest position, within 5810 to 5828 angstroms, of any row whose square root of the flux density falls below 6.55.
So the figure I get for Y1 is 5824.26 angstroms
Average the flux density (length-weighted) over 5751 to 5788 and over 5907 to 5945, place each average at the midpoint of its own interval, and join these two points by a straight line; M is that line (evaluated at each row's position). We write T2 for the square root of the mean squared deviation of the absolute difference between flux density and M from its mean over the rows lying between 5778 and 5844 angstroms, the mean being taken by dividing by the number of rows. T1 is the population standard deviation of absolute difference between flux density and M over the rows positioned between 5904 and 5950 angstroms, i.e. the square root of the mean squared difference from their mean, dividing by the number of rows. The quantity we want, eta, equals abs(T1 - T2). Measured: 0.6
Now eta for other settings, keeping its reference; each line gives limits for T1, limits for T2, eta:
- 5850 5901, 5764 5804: 1.8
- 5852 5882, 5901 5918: 0.3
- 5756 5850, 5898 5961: 0.3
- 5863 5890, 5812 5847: 0.5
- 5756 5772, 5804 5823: 0.0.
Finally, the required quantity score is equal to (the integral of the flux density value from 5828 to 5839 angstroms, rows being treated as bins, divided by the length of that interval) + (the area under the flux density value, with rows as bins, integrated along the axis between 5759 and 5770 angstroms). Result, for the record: 520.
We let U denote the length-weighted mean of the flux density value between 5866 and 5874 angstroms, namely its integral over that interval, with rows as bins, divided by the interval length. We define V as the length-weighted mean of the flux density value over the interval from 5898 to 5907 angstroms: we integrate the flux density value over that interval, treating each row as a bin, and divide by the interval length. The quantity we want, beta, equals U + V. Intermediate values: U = 41.5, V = 37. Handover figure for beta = 78.6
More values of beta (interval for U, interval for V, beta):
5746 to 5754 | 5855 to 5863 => 84.9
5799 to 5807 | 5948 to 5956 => 82.9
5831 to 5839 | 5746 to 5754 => 87.6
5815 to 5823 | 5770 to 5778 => 85.8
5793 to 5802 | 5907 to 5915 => 81.5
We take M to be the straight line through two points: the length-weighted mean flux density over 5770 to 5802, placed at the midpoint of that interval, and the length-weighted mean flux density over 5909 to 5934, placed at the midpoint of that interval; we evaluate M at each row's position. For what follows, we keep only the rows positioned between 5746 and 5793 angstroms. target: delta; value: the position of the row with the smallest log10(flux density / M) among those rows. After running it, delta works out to 5784.17 angstroms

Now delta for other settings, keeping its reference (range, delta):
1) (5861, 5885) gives 5867.33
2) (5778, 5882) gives 5784.17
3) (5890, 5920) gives 5897.13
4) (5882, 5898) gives 5897.13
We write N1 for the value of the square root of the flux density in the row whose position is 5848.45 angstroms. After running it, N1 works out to 6.47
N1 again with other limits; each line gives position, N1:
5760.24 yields 6.48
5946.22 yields 6.59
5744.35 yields 6.45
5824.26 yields 6.52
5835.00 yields 6.66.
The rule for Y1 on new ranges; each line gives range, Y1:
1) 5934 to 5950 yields 5948.96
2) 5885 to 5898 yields 5897.13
